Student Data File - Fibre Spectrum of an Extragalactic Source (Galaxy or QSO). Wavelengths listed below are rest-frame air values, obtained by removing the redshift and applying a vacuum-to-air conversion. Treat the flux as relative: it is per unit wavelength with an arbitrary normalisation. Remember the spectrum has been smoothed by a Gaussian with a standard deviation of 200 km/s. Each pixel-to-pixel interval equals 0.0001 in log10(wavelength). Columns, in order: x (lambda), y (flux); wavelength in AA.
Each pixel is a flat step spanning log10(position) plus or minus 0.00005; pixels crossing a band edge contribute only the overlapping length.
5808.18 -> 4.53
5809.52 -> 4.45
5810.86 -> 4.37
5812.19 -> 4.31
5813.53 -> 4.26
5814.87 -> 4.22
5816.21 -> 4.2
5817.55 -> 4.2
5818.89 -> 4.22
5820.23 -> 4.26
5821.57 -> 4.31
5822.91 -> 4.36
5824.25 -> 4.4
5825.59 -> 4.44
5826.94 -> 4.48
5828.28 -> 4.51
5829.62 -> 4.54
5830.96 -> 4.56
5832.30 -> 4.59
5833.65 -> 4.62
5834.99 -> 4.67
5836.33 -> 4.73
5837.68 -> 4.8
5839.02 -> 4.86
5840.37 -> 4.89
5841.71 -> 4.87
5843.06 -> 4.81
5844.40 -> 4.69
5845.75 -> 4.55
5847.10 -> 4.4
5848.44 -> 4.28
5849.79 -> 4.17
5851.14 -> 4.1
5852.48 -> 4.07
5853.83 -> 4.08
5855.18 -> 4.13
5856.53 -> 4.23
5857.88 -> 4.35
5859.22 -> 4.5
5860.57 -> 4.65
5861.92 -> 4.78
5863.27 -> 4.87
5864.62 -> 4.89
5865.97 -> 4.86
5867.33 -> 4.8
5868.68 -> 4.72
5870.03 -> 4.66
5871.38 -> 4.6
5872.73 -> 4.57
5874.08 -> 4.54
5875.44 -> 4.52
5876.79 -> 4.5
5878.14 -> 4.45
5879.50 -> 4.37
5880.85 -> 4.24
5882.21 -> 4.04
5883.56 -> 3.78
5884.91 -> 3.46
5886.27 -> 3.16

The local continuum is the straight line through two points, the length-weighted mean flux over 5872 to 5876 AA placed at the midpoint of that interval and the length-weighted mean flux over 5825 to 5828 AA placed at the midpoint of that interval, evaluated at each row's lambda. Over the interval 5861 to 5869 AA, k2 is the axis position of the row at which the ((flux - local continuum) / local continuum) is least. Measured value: 5868.68 AA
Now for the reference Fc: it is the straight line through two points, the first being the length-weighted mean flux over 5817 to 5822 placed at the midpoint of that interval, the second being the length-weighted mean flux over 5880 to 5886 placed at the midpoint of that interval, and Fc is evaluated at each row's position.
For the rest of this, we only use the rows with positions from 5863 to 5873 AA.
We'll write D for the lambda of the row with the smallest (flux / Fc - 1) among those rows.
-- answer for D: 5872.73 AA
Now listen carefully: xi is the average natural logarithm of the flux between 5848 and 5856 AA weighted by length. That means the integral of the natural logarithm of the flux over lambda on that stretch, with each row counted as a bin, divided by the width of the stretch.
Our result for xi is 1.42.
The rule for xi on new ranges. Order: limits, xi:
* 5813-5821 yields 1.44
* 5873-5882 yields 1.49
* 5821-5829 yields 1.49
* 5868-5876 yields 1.53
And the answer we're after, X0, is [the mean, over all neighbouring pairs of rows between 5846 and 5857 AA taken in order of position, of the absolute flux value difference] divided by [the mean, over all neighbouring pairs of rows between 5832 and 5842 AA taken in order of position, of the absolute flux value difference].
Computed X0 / 1.5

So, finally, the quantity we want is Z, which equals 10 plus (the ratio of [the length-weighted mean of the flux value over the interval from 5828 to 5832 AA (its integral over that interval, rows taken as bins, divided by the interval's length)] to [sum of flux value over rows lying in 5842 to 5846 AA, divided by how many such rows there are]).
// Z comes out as 11.0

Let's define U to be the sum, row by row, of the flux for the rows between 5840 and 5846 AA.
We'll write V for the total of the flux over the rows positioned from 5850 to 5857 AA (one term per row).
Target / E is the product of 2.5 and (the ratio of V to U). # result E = 2.2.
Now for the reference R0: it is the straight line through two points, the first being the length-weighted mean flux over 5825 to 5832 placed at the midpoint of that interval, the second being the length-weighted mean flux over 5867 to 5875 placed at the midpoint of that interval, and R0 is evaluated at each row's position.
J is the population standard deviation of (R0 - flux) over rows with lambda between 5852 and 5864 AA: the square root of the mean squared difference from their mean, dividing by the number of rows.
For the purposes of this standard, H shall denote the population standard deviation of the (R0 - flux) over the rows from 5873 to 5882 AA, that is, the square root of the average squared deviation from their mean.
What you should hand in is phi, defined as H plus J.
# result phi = 0.39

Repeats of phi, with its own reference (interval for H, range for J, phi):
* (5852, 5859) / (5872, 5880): 0.17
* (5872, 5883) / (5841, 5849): 0.40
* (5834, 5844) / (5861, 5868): 0.11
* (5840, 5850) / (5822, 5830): 0.32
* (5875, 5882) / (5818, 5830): 0.20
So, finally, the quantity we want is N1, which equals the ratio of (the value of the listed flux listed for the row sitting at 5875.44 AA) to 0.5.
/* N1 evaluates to 9.0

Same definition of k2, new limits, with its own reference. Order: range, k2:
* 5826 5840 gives 5826.94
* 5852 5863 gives 5852.48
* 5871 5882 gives 5880.85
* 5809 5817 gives 5816.21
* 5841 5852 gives 5851.14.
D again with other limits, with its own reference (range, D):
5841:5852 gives 5851.14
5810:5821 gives 5816.21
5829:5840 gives 5829.62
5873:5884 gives 5883.56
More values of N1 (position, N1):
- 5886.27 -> 6.3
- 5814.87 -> 8.4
